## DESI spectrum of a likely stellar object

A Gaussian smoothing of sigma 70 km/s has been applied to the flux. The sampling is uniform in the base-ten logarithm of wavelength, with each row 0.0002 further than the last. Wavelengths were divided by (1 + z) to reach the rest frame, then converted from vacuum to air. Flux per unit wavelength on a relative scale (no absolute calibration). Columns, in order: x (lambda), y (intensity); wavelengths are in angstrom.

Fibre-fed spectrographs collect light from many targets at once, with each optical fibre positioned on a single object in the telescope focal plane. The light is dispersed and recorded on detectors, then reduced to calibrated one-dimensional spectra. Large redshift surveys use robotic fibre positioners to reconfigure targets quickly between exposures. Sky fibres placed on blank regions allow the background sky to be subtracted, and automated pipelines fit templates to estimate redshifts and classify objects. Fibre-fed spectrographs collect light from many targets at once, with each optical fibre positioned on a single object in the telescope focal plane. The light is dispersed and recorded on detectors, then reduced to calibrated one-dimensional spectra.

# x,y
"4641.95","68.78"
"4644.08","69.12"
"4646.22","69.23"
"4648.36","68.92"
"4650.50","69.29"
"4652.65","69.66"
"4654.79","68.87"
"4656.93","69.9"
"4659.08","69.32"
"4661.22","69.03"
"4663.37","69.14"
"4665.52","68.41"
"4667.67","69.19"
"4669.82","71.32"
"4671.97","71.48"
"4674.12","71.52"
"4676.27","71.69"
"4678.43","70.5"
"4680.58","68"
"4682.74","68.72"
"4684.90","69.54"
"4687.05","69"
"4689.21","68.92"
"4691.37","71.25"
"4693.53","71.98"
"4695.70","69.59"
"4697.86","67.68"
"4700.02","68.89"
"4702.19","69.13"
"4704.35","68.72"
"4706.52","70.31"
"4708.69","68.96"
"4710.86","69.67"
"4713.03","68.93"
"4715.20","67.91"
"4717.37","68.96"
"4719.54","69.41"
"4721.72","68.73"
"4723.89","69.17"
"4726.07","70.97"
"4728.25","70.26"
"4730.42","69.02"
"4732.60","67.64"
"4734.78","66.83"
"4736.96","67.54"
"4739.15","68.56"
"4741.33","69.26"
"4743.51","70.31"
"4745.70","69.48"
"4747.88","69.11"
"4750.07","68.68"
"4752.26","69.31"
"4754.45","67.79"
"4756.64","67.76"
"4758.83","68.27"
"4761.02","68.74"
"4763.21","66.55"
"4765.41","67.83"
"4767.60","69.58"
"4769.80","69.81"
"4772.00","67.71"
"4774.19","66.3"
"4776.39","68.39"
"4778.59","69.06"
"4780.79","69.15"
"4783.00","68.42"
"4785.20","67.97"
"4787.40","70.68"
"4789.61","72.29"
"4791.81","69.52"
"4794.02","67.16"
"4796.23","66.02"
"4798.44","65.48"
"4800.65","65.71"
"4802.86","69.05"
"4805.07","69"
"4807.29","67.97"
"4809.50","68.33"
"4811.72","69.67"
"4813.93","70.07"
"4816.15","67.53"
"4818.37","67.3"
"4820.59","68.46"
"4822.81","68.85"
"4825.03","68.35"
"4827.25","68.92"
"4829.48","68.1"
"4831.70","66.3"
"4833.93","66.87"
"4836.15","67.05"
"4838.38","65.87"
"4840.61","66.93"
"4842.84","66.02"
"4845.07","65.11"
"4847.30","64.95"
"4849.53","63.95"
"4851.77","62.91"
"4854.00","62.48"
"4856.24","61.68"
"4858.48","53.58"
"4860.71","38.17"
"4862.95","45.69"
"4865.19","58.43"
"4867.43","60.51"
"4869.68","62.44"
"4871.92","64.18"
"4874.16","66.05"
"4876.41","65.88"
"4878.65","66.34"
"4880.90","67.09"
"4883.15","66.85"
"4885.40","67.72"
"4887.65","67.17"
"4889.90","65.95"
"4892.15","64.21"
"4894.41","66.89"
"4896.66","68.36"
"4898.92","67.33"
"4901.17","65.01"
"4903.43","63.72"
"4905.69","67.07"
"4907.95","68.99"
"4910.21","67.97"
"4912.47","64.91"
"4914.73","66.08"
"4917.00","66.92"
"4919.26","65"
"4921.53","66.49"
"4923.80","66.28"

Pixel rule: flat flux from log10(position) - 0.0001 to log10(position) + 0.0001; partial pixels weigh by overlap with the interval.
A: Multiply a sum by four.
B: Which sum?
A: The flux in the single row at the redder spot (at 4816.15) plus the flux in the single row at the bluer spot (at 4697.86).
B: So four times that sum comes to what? 541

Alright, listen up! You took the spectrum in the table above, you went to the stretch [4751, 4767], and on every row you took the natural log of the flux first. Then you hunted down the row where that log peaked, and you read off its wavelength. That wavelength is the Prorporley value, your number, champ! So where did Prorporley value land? 4752.26 angstrom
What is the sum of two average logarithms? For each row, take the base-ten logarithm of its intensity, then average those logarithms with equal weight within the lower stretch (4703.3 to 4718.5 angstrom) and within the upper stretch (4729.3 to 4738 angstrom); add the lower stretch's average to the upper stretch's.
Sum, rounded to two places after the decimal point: 3.67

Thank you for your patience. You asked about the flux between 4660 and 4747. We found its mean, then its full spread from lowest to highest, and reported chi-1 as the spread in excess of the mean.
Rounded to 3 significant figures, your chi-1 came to -64.2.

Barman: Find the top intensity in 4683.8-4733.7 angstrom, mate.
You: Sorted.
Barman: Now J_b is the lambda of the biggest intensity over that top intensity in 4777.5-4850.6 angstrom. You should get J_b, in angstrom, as 4789.61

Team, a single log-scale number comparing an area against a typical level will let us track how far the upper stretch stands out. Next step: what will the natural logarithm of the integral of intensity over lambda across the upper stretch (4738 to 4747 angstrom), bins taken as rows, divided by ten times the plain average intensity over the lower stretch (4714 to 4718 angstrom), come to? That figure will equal -0.1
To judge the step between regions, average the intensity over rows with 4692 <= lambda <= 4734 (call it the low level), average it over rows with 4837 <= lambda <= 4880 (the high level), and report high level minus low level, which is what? -8.1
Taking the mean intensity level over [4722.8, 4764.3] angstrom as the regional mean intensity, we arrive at 68.7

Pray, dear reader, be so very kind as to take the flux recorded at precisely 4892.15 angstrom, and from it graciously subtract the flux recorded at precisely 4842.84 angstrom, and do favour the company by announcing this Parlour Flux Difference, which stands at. -1.8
